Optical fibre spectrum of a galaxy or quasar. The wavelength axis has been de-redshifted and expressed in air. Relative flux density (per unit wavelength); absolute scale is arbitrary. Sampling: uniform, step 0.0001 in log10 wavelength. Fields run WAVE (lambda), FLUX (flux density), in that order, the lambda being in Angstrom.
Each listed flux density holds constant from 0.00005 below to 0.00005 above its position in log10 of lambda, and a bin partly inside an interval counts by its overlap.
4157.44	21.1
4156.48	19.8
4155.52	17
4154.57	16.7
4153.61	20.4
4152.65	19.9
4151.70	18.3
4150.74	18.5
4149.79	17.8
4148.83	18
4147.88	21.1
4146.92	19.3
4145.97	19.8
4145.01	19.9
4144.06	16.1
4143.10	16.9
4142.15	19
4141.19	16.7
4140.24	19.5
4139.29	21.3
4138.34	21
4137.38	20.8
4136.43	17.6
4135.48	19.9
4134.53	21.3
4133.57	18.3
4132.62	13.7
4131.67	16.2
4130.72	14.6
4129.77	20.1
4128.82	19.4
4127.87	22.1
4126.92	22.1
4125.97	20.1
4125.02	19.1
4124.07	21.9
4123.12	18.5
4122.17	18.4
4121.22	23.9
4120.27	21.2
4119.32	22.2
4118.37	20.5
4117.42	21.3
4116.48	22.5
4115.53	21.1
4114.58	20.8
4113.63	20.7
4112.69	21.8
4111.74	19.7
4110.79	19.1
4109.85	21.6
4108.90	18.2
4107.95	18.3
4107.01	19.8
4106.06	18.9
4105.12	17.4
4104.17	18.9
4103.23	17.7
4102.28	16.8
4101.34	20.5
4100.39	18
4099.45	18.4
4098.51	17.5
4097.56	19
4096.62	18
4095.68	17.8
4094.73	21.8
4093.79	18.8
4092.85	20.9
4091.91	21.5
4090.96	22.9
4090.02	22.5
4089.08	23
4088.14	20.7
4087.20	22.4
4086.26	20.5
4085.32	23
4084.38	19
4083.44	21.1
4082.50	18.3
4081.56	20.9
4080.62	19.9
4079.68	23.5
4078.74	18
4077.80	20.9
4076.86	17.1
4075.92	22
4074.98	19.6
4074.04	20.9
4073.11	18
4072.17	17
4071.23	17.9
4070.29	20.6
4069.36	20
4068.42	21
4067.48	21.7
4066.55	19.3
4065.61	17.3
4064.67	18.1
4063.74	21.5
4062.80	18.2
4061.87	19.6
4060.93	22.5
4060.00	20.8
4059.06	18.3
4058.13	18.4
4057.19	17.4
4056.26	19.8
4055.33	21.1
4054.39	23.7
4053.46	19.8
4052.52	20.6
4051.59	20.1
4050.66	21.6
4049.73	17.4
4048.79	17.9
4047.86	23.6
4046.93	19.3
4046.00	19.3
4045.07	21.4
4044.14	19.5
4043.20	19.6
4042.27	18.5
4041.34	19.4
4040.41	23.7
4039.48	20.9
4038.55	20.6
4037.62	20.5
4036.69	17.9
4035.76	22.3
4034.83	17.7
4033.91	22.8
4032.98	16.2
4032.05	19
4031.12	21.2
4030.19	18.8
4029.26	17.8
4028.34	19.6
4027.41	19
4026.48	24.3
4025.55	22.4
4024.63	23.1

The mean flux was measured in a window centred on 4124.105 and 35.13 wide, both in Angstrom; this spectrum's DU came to 19.9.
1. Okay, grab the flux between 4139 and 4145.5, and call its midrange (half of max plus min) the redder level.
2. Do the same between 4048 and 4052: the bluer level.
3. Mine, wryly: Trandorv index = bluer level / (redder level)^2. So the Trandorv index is 0.0558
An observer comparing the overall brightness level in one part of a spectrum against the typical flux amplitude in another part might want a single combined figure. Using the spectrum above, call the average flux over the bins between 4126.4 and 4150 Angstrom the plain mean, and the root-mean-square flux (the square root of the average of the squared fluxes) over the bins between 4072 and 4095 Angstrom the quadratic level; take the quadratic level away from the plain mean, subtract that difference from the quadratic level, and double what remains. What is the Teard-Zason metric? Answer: 44.8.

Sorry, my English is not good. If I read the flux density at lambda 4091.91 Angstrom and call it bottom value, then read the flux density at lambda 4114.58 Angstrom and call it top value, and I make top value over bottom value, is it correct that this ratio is 0.97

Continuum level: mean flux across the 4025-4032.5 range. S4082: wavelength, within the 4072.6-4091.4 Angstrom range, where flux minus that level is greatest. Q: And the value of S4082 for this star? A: 4079.68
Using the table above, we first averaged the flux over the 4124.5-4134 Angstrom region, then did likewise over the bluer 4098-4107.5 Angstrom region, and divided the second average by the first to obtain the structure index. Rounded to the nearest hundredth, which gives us 0.99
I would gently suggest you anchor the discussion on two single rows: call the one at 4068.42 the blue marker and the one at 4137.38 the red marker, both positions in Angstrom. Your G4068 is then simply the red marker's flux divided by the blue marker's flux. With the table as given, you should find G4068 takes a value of 0.99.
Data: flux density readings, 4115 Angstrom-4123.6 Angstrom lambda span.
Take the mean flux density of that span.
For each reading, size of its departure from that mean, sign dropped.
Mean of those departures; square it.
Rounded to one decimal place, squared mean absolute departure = 1.7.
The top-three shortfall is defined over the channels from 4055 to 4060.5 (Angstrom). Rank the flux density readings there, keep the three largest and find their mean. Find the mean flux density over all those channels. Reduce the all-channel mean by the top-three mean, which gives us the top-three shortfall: -1.27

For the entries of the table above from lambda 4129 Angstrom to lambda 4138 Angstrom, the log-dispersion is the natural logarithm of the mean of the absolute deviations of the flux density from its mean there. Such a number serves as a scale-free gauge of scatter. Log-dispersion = 0.8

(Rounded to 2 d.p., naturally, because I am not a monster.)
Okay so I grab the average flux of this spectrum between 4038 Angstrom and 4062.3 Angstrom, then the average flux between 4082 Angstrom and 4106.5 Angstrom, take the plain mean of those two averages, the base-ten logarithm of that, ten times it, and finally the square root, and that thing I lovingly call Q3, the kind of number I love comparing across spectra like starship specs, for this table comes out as 3.61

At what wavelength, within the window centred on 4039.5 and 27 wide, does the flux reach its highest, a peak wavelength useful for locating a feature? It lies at 4026.48 Angstrom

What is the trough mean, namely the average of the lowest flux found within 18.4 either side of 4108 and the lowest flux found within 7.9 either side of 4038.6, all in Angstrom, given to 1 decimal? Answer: 16.5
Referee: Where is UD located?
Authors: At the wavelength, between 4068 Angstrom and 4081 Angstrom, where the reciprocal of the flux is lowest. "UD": 4079.68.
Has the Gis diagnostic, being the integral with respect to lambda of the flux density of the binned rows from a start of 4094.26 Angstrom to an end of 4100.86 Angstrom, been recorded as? 123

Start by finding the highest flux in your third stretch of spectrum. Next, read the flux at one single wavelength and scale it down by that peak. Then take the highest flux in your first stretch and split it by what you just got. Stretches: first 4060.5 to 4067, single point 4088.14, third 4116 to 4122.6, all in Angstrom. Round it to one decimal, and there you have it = 26.0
